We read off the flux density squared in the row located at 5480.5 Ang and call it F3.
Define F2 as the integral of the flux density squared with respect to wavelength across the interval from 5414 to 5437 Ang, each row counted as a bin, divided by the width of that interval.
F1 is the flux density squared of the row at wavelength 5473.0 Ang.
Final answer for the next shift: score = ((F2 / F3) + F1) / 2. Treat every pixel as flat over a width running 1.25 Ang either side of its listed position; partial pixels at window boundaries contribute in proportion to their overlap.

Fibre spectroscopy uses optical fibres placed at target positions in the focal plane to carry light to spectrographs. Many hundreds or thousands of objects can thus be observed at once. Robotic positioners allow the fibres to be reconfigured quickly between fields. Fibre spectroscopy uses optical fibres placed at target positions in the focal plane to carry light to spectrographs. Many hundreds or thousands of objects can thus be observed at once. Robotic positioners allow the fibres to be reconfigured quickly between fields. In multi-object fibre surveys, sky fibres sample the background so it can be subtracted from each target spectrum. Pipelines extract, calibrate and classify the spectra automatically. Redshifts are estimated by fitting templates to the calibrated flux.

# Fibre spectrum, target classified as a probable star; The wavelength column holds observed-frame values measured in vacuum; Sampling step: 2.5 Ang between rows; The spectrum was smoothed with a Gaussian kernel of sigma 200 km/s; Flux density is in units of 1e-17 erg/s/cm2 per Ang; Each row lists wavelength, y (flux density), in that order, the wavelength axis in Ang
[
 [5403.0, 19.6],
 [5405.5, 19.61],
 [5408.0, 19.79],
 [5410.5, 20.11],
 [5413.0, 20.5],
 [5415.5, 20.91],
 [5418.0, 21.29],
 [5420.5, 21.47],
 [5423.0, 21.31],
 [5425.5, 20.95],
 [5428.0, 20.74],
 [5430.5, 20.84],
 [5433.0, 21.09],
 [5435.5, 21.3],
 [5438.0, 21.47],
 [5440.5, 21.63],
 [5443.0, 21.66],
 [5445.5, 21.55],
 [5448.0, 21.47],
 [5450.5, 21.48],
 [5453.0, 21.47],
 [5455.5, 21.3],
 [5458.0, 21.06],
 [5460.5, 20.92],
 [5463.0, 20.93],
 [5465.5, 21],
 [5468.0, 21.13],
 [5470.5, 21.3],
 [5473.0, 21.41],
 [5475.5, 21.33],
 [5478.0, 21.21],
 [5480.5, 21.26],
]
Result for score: 230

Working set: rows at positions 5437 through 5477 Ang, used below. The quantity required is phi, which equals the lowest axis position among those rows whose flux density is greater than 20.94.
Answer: 5438.0 Ang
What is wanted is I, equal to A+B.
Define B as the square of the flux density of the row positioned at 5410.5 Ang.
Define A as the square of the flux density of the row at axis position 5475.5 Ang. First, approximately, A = 455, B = 404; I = 859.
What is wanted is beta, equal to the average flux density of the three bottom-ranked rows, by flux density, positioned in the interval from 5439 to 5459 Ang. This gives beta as 21.3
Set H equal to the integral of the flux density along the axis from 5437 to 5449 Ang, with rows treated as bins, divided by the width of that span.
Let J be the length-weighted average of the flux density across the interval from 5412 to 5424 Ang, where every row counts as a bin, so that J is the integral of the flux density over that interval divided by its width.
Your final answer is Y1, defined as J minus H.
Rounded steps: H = 21.6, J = 21.1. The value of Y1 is -0.5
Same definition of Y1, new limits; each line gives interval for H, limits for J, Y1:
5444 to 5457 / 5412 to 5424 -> -0.3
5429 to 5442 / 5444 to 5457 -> 0.2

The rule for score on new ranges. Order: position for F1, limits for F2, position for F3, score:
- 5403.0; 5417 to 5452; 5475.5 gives 193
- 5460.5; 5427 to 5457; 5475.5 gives 219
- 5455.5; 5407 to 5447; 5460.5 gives 227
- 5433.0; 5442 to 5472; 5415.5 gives 223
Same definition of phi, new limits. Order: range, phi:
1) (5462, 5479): 5465.5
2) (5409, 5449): 5418.0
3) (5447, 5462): 5448.0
